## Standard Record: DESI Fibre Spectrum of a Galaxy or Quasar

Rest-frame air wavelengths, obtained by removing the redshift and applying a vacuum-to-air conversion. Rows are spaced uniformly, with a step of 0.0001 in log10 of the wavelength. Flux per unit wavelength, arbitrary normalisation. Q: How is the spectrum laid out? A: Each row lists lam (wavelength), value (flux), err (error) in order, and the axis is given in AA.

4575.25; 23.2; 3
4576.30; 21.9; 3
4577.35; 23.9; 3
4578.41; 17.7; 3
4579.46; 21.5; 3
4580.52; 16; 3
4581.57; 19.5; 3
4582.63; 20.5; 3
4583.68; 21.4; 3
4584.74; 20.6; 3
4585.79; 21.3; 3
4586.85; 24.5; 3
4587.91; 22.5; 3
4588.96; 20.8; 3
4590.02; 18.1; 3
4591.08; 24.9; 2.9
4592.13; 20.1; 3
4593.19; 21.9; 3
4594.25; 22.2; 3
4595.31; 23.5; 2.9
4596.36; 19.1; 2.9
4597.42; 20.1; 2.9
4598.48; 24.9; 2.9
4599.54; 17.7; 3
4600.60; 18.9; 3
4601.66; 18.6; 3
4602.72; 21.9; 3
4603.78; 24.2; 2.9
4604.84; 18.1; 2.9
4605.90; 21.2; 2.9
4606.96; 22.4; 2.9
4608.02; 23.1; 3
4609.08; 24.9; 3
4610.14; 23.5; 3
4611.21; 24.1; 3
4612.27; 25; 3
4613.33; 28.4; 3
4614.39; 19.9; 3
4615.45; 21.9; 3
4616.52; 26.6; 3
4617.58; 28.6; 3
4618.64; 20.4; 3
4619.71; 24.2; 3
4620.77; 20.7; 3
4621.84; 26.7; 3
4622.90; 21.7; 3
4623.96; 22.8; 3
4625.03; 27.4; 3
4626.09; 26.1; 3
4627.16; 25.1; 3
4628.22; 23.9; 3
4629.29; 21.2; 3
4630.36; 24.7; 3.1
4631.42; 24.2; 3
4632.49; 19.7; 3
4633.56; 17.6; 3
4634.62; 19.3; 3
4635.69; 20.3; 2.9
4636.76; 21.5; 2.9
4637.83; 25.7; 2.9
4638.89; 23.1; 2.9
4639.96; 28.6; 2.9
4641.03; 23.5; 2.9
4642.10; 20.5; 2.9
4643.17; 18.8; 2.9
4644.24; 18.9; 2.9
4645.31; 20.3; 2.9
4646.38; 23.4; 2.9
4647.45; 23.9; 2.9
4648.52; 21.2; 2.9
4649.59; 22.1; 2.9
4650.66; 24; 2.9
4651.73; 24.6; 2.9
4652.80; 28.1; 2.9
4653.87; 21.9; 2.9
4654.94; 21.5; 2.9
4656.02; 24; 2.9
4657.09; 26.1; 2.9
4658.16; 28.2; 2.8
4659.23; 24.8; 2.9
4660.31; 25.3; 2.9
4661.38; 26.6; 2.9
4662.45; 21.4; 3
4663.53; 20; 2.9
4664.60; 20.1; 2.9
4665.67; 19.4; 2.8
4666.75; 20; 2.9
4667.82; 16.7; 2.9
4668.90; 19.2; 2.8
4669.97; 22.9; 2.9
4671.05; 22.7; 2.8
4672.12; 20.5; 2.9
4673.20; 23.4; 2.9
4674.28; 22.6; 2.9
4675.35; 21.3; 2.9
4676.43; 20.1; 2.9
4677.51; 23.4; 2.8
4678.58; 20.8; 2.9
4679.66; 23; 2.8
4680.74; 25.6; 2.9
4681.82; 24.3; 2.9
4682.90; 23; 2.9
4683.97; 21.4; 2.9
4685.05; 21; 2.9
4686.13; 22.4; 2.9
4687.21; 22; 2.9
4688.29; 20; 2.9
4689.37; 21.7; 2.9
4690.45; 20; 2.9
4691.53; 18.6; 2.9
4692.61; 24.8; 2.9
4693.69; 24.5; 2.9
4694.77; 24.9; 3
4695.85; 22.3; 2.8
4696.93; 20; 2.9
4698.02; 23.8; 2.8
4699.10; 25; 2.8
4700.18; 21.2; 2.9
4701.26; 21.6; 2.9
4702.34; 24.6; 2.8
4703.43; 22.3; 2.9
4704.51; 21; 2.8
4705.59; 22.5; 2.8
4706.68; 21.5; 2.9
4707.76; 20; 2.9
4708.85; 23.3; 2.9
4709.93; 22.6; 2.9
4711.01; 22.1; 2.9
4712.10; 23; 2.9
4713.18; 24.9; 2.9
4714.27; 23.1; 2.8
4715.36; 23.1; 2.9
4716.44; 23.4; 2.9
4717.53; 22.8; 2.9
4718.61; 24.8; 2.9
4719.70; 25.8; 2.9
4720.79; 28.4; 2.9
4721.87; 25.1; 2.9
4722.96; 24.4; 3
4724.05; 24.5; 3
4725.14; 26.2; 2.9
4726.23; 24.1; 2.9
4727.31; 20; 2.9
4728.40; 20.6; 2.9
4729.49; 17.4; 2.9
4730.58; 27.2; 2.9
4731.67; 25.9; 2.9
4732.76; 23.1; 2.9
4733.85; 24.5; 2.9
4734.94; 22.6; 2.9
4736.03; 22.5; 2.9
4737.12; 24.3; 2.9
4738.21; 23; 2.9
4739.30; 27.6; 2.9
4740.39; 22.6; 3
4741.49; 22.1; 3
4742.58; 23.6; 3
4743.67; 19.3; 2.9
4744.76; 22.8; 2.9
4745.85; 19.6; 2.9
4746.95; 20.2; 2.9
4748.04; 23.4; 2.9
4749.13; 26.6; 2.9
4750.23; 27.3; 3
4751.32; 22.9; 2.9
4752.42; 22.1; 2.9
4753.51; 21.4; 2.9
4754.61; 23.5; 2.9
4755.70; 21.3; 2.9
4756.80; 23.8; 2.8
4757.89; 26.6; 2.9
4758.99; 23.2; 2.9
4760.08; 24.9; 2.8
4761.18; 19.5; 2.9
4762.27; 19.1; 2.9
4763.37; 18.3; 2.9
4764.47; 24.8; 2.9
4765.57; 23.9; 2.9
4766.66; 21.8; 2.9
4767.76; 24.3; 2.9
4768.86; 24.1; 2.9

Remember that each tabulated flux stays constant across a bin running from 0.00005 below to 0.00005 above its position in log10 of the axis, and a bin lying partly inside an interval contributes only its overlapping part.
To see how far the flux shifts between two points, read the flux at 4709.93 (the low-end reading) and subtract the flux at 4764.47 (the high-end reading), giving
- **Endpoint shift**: -2.2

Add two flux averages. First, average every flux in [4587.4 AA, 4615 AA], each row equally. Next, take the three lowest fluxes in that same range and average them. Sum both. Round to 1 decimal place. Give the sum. 39.9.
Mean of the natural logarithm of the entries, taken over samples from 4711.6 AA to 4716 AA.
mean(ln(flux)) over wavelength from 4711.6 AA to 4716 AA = 3.16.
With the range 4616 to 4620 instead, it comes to 3.21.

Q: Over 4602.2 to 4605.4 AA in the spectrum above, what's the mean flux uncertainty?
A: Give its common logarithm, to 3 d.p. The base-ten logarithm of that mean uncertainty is 0.467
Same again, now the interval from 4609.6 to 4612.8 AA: 0.477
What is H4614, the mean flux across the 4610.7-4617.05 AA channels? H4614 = 24.3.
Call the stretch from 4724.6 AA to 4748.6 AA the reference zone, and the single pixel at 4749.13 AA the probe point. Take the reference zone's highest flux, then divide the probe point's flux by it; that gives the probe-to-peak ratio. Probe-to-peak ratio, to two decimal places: 0.96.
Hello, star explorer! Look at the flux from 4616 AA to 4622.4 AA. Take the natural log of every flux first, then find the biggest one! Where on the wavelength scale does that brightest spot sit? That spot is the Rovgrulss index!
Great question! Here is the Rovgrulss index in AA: 4617.58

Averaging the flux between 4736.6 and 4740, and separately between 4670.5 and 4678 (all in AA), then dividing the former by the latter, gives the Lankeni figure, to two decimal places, 1.13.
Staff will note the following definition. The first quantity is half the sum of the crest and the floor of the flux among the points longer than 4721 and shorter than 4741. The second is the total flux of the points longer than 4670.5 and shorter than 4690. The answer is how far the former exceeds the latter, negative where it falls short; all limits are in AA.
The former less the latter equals -377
